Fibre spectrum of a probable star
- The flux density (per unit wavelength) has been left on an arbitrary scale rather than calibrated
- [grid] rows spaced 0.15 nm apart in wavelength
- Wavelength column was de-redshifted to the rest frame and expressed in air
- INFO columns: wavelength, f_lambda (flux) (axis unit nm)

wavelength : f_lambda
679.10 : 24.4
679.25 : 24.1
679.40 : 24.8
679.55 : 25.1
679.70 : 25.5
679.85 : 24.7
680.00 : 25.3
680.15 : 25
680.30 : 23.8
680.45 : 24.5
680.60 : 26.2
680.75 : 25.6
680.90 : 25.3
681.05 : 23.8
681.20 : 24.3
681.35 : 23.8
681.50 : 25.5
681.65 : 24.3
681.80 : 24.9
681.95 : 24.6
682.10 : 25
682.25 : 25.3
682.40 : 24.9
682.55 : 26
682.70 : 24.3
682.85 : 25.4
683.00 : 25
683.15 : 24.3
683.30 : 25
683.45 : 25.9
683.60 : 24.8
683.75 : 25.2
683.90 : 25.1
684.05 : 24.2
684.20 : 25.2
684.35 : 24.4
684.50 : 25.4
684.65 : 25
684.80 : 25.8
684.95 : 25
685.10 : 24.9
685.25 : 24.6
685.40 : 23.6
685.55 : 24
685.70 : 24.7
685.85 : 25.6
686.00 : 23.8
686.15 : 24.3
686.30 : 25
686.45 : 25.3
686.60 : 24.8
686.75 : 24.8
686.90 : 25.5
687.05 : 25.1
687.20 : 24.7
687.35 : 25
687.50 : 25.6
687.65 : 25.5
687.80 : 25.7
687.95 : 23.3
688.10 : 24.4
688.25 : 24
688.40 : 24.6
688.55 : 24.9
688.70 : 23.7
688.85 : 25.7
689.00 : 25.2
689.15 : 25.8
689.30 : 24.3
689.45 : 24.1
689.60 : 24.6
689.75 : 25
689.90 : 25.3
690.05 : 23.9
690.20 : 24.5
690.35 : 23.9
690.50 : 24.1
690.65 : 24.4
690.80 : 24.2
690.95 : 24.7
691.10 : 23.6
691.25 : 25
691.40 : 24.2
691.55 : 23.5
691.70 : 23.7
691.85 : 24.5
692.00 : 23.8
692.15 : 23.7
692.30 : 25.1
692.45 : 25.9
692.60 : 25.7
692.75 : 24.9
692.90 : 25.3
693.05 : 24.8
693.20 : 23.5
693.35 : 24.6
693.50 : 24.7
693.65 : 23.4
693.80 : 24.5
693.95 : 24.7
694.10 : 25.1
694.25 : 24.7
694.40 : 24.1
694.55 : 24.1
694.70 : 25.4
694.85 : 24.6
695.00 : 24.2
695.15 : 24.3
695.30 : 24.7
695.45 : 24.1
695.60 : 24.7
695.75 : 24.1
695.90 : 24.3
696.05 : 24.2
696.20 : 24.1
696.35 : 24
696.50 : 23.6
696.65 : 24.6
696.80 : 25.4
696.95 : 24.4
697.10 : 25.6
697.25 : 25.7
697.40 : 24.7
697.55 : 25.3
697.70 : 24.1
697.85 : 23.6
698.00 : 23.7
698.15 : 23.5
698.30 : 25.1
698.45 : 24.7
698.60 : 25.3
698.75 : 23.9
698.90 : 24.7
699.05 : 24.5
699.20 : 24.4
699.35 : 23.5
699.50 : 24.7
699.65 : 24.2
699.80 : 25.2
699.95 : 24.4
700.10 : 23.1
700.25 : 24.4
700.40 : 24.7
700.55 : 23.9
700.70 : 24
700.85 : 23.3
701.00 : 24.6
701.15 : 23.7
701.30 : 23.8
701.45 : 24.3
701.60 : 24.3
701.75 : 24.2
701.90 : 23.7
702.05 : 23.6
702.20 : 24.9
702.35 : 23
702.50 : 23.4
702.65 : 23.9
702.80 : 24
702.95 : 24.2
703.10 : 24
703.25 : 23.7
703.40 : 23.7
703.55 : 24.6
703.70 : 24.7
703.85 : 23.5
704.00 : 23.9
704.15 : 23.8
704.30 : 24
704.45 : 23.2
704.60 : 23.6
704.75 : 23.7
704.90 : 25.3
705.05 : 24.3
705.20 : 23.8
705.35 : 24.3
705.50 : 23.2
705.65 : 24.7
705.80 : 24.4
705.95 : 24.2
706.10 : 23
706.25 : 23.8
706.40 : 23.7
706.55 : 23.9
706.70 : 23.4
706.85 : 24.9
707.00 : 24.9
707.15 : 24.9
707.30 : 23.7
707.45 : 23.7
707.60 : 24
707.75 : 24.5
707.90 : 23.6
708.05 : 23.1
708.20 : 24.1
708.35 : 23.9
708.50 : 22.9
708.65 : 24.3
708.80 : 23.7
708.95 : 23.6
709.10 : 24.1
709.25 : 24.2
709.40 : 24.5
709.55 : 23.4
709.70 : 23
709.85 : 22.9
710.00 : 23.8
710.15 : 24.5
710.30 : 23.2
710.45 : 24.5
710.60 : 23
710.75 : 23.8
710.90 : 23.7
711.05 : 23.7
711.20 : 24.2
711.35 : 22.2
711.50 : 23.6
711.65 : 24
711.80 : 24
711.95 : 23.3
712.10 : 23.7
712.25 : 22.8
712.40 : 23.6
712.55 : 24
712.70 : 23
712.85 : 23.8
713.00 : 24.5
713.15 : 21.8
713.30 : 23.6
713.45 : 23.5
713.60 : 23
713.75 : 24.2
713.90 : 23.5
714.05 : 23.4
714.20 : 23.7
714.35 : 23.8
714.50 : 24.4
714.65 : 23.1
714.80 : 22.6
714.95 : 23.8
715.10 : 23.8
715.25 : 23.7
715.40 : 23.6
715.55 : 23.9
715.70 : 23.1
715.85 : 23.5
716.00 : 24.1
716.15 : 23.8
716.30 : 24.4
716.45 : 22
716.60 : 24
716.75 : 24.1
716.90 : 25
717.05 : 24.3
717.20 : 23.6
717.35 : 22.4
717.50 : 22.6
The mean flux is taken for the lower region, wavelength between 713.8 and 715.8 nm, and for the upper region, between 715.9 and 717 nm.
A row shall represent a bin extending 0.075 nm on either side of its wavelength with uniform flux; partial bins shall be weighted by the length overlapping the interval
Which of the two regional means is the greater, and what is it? 23.91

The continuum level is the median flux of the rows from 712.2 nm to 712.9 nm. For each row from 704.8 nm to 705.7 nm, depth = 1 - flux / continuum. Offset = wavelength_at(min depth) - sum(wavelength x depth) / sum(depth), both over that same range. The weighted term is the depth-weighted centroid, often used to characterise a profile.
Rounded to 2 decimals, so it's -0.27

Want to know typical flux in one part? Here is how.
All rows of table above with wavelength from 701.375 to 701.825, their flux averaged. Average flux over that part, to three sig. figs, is 24.3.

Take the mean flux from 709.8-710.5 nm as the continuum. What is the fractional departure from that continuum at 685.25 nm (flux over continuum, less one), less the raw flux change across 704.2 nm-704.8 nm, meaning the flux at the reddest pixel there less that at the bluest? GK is 0.3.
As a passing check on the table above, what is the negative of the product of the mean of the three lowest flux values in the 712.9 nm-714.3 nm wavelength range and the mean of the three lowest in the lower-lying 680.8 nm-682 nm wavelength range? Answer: -545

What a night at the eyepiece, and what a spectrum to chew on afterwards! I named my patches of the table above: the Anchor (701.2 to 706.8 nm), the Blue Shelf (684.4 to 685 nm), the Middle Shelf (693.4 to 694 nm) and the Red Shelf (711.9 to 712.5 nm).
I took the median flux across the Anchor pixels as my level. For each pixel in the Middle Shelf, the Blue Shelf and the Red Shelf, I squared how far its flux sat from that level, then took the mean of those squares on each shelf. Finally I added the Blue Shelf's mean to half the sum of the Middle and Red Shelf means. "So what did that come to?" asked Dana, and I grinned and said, 2.5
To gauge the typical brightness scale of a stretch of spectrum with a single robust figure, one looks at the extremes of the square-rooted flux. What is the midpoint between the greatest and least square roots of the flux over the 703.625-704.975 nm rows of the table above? 4.92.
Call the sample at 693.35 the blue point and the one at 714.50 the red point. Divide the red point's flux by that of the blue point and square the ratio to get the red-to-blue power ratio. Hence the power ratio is 0.98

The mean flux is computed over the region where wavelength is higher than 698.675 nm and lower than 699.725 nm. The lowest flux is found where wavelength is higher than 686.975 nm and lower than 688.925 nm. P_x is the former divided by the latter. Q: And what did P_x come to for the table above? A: 1.04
